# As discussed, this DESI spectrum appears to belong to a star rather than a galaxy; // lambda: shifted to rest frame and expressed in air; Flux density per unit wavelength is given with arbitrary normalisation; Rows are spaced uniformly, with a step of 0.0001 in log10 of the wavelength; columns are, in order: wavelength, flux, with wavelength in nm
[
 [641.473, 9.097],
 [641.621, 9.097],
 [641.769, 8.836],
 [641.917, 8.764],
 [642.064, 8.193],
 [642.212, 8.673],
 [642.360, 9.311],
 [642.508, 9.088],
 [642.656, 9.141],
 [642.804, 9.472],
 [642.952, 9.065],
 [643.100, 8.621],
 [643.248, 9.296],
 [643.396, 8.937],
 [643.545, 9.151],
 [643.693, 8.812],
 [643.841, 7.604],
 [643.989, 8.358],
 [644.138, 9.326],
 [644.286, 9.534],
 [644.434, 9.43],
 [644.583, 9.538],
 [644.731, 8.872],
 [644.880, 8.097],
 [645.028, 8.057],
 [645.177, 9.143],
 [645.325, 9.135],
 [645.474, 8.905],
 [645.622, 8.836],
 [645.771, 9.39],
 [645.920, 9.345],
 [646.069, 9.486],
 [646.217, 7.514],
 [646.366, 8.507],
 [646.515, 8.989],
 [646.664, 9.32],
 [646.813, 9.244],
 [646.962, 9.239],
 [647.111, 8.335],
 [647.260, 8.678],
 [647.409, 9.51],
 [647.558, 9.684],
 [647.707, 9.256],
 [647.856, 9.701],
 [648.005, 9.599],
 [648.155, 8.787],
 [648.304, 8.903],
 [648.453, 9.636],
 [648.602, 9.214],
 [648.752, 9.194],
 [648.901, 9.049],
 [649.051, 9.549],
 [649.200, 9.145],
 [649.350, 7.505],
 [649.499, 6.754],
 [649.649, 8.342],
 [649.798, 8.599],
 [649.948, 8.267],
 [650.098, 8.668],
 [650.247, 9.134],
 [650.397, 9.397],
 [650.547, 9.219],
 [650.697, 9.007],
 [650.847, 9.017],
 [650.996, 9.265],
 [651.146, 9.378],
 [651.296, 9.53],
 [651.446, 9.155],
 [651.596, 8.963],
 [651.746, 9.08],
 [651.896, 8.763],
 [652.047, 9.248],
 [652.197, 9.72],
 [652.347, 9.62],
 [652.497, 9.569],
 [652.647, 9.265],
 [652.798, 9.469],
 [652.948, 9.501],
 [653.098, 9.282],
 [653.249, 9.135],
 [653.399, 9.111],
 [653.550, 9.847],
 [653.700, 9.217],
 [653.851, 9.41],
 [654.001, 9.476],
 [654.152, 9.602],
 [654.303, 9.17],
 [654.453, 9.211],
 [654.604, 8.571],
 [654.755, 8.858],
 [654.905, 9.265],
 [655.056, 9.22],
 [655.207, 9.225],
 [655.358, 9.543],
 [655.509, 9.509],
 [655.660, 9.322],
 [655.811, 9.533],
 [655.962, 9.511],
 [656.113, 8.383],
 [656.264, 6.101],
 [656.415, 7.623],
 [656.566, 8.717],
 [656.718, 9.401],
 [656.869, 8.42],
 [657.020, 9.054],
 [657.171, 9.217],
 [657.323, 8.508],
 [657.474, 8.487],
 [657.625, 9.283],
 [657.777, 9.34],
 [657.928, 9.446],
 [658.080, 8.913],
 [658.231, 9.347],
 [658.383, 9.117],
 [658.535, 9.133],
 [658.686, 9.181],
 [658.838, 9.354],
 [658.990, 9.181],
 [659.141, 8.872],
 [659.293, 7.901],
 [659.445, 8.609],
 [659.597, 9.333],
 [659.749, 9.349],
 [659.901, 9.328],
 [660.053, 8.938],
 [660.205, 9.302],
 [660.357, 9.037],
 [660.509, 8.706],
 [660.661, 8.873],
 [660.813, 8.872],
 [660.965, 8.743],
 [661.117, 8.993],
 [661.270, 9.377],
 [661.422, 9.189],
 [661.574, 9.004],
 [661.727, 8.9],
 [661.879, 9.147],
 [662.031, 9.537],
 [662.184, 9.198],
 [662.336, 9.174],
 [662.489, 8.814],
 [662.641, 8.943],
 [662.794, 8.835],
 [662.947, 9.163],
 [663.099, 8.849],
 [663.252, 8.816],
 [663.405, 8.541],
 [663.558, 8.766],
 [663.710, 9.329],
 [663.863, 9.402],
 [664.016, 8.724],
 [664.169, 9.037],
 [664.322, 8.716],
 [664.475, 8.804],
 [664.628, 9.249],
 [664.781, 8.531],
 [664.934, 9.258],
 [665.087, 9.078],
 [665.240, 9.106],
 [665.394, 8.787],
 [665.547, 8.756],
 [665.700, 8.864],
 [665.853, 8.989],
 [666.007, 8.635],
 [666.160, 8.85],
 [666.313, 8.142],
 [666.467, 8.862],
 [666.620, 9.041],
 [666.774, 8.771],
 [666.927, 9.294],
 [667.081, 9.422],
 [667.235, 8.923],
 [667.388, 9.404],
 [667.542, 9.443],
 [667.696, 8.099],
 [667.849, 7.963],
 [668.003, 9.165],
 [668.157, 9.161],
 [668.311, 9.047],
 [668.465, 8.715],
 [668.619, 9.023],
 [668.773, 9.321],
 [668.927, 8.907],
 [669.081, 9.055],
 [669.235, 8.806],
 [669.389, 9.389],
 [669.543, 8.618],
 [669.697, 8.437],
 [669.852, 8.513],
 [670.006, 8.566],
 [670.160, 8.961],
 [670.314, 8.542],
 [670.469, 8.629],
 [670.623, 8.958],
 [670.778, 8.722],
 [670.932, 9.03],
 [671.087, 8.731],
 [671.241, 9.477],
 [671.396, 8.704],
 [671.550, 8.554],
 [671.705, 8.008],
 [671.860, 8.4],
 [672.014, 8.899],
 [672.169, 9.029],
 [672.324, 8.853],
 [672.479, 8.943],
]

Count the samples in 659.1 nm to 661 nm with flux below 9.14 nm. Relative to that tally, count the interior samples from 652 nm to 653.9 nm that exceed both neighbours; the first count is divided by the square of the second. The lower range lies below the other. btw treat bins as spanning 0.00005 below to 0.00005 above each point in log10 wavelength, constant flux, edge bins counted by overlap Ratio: 1.00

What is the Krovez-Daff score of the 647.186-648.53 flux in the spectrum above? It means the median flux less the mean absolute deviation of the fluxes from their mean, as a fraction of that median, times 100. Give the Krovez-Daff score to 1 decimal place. 96.3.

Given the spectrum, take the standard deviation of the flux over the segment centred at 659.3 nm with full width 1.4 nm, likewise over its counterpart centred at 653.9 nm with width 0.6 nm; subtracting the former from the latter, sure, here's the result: -0.3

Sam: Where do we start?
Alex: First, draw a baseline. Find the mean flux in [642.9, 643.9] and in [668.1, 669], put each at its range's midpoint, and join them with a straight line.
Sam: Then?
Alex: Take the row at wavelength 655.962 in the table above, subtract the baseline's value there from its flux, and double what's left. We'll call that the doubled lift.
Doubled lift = 1.2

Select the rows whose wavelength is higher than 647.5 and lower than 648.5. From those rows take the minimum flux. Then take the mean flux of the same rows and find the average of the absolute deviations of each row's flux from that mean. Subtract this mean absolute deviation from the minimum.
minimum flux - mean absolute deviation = 8.5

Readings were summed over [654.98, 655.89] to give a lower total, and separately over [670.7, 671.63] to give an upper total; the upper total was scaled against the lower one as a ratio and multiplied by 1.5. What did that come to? 1.42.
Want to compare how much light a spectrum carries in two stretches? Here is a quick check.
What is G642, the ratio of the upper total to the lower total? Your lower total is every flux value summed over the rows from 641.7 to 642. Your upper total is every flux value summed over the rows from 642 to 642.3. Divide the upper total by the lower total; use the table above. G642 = 0.96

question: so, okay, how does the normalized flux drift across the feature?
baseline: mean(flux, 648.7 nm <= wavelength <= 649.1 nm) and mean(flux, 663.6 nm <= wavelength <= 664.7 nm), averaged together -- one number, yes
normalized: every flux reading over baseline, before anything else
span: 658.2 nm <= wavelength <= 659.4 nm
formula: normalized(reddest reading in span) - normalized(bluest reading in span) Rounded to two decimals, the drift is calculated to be -0.16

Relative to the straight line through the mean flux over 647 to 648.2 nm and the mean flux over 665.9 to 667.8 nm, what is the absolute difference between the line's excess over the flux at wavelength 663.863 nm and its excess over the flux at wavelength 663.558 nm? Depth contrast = 0.64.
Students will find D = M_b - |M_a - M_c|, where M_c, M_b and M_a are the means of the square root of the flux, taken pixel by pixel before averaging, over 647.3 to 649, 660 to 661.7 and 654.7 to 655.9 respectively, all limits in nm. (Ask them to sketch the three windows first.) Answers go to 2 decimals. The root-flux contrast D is 3.00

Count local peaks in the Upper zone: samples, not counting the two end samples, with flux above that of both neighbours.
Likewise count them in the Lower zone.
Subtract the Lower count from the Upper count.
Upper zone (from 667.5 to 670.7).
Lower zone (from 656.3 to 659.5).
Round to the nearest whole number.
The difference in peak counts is 0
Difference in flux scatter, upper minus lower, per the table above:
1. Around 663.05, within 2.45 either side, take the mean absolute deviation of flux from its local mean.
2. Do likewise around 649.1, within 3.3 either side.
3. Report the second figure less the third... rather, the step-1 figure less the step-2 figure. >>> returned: -0.23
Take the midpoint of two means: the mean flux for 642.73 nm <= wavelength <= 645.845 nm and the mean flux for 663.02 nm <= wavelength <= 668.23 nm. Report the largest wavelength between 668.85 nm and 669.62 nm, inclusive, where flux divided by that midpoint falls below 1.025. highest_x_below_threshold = 669.543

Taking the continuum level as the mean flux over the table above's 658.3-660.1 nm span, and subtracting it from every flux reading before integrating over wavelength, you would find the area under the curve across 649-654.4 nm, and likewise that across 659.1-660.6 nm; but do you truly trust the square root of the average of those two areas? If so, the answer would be 0.35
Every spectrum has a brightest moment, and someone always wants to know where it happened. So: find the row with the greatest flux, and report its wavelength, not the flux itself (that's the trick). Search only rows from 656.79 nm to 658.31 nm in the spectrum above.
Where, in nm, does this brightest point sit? 657.928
